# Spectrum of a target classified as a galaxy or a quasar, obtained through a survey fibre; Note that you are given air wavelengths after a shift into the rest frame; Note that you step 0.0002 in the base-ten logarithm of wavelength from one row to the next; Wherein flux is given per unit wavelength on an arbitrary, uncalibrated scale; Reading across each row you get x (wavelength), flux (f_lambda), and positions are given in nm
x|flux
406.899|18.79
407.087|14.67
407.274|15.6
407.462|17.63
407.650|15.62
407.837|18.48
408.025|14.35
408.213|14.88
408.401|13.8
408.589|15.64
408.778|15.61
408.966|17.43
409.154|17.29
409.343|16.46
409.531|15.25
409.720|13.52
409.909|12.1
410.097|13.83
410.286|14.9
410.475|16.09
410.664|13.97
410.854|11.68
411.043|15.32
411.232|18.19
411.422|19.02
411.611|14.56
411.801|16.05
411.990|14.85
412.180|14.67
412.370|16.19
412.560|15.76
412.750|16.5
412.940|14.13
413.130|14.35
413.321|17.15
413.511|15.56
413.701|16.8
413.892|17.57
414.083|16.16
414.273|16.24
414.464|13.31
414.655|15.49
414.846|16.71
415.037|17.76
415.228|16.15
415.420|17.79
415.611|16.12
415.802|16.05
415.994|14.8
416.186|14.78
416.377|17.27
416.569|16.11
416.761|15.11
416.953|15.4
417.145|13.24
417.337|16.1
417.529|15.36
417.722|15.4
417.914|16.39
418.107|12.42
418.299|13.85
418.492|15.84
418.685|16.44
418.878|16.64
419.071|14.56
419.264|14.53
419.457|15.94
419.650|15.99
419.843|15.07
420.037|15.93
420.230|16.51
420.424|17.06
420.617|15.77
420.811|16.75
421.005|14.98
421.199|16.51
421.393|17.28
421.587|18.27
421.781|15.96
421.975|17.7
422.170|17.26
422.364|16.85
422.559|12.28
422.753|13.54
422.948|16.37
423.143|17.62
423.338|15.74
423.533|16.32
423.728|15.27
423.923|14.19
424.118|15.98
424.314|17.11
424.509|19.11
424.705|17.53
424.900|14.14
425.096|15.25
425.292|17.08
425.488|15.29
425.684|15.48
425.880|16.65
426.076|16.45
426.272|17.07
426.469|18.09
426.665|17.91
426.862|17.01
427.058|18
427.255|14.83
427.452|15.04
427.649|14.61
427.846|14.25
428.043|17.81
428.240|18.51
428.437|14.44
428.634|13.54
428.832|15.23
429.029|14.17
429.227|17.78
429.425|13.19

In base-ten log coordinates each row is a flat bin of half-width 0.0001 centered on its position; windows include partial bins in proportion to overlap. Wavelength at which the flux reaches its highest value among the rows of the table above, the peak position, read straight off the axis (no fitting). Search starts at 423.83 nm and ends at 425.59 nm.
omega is 424.509 nm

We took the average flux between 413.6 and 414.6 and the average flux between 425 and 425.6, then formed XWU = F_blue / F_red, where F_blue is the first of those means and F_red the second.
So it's 1.01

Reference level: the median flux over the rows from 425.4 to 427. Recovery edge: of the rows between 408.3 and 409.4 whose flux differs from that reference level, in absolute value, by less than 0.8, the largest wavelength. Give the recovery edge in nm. 409.343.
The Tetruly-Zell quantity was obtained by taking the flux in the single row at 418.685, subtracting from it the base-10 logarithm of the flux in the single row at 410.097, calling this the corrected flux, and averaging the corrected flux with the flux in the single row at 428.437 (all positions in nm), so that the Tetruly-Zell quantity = 14.9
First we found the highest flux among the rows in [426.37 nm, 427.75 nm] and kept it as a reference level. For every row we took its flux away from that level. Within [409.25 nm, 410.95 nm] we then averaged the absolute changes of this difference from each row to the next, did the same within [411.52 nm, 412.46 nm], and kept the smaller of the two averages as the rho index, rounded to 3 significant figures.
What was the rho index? 1.10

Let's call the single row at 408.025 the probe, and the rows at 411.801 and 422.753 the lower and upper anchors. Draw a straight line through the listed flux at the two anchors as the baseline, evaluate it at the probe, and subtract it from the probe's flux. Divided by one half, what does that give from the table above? -5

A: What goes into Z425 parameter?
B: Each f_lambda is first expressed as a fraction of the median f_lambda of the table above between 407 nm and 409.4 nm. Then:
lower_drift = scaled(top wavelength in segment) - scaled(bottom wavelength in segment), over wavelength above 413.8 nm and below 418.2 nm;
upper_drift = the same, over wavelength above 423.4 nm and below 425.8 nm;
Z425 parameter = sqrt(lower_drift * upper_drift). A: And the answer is 0.13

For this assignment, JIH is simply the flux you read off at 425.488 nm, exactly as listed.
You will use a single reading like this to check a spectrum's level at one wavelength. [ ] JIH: 15.29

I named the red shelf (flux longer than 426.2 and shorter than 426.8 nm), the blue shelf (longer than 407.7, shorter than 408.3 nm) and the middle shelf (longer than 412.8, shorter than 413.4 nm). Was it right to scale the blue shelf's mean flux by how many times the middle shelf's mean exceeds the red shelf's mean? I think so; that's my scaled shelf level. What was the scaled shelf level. 13.7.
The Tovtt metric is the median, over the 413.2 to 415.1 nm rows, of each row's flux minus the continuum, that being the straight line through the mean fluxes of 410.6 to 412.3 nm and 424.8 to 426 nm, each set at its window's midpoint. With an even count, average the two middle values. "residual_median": 1.0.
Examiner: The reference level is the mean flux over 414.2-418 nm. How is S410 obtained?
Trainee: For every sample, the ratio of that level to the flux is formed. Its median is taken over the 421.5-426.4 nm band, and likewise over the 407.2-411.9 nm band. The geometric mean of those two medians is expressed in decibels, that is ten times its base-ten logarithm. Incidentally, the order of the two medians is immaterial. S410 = -0.06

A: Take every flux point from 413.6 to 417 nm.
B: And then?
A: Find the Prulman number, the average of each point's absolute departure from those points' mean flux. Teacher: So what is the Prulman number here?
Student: 0.85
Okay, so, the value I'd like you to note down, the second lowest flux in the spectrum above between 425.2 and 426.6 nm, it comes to 15.48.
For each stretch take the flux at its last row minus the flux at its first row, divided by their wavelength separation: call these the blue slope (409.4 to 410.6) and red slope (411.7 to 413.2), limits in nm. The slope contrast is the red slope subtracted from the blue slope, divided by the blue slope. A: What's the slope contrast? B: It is 2.4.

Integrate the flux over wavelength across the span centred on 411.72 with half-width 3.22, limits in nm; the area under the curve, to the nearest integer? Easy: 100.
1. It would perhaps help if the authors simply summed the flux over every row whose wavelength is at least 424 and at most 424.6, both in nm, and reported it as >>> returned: 52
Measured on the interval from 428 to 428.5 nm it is 51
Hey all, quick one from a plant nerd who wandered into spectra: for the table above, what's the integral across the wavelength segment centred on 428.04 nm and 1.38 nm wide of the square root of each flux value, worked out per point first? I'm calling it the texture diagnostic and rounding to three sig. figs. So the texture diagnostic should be 5.42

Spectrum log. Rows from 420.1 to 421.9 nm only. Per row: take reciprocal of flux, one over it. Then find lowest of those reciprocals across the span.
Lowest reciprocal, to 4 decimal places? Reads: 0.0547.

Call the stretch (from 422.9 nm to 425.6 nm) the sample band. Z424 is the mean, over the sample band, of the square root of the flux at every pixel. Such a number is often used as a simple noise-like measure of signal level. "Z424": 4.02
